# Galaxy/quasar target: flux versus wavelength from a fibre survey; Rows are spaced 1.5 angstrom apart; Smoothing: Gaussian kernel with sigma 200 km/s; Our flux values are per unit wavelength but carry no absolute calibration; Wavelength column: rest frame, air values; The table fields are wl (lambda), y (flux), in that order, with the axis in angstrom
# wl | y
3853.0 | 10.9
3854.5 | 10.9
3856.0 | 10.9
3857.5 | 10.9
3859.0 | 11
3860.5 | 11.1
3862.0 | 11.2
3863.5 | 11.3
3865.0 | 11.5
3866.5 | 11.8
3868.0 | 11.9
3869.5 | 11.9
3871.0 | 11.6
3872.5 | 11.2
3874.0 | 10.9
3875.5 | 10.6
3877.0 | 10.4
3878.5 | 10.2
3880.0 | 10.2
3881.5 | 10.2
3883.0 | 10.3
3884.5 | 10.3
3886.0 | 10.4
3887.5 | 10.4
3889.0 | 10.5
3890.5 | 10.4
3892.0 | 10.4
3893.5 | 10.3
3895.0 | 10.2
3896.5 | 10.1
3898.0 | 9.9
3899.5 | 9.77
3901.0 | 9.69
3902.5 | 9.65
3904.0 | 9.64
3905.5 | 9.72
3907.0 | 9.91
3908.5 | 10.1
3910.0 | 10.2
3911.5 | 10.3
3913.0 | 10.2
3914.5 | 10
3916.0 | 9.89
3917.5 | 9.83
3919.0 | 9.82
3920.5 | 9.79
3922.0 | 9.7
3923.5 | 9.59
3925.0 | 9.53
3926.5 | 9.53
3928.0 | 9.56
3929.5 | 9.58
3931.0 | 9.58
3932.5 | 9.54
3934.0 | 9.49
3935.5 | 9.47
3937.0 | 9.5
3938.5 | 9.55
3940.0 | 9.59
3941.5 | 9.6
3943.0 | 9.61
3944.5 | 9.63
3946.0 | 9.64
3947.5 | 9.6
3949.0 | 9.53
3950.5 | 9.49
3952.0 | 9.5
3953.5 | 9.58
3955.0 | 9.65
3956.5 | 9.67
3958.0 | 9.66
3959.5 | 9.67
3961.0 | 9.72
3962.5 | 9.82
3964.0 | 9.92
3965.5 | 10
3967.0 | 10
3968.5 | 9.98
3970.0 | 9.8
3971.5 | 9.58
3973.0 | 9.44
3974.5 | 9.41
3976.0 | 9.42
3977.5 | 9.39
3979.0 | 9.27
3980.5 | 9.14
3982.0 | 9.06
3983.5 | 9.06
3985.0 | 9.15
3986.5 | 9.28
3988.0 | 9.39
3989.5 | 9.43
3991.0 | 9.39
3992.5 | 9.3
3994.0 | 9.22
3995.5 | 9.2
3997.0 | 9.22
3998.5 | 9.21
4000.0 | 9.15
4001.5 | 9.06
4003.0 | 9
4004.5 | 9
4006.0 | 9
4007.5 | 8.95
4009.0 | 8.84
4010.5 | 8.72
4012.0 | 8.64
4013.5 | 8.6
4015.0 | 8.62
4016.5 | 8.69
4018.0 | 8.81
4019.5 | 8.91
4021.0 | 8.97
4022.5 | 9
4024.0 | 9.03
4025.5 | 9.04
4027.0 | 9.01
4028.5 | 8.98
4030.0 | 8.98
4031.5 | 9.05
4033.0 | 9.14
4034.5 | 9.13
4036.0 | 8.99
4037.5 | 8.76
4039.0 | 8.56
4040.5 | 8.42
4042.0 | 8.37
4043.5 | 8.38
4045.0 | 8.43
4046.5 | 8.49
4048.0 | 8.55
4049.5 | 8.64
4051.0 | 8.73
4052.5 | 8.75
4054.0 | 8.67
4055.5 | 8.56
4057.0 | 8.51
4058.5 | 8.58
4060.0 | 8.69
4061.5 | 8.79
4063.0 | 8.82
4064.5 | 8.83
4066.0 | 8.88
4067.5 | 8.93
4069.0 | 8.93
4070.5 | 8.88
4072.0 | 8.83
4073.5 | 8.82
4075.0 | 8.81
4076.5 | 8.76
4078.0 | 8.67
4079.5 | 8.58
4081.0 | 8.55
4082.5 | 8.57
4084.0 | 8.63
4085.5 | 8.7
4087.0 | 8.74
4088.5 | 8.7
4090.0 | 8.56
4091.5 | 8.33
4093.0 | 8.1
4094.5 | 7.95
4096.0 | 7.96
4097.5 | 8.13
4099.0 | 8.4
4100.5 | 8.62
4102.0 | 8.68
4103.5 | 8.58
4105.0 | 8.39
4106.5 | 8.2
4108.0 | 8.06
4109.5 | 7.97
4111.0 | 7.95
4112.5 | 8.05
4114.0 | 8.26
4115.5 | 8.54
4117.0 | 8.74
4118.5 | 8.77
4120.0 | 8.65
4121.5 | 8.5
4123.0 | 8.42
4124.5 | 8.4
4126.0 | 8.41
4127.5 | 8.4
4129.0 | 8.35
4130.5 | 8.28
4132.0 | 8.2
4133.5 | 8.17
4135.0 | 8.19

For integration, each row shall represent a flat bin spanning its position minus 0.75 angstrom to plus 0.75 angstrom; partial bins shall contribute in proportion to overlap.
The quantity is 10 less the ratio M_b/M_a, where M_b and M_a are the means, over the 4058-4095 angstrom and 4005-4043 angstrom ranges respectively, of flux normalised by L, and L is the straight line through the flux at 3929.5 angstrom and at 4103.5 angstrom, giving 8.99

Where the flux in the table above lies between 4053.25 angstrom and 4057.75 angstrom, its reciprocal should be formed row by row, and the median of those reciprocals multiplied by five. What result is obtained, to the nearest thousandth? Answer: 0.584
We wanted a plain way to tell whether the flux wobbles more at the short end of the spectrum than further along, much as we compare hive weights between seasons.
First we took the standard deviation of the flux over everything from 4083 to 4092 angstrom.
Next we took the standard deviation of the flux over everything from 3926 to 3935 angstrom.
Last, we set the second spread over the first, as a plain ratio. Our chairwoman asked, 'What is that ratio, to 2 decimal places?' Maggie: 0.23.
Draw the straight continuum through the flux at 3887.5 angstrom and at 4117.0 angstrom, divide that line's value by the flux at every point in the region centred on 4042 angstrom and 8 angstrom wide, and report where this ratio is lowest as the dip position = 4039.0 angstrom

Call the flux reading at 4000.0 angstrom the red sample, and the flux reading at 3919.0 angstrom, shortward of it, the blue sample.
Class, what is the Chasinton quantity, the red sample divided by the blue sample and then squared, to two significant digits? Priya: 0.87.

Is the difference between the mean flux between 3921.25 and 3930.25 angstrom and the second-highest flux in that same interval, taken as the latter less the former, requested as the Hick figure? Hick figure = 0.01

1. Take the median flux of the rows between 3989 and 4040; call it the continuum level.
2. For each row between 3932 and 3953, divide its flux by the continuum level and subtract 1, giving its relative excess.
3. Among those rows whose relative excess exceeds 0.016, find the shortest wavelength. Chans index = 3932.5 angstrom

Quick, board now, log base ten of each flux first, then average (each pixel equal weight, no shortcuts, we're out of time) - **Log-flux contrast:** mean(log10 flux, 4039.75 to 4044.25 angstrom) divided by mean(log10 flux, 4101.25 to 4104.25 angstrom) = 0.99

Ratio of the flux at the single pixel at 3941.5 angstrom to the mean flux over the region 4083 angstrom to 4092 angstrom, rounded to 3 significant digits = 1.11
